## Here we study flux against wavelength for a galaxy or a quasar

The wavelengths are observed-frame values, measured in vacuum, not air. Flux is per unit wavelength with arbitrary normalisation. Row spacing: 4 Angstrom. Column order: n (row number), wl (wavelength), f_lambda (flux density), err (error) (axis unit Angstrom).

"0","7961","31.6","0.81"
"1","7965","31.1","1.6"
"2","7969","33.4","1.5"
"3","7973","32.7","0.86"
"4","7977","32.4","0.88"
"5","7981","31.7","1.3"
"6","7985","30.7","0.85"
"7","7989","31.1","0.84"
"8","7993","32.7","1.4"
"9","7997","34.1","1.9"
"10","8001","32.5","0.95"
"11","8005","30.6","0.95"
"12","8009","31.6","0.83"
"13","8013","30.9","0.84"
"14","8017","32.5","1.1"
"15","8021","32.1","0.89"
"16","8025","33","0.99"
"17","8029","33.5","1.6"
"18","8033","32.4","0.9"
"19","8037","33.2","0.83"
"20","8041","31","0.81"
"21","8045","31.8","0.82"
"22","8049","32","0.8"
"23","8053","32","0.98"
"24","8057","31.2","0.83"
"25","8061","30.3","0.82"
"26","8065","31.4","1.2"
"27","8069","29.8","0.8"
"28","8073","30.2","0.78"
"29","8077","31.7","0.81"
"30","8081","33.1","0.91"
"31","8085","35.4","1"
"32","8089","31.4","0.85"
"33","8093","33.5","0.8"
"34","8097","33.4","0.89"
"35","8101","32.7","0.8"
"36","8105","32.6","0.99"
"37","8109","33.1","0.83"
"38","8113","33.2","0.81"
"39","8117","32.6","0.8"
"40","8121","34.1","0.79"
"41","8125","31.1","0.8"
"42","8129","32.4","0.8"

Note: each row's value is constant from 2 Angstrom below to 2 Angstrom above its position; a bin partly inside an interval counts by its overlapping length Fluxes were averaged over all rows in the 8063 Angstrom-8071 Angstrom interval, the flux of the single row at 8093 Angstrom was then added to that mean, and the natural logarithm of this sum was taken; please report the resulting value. 4.16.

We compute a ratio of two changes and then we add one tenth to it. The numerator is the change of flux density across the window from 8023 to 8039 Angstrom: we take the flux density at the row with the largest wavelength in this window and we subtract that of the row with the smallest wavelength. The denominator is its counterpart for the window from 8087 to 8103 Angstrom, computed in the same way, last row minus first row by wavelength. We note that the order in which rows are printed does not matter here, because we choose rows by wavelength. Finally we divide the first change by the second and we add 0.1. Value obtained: 0.3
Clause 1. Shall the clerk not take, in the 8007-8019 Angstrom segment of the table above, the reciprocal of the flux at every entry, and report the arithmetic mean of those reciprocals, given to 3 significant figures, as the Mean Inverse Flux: 0.0316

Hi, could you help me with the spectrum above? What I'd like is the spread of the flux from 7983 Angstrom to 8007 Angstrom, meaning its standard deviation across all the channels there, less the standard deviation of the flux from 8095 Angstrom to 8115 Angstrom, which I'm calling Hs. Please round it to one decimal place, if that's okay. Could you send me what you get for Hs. 1.0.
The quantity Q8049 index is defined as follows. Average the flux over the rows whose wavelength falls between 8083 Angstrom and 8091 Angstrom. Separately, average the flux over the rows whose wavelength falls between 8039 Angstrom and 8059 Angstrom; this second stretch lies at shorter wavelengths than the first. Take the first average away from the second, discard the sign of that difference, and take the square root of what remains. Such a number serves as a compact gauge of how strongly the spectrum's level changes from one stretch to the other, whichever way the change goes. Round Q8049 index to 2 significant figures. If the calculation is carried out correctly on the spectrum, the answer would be 1.3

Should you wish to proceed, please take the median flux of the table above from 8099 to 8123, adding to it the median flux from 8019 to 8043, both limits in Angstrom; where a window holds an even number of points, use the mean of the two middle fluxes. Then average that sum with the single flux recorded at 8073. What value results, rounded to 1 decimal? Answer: 47.9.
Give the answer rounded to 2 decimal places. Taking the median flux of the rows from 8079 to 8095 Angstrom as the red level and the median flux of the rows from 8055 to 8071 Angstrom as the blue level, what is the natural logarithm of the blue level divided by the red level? -0.08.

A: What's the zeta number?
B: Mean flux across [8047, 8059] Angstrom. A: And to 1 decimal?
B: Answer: 31.7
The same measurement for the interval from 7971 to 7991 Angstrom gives 31.7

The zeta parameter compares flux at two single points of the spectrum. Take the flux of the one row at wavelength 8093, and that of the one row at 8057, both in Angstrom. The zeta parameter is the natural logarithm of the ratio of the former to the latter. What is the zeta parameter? 0.07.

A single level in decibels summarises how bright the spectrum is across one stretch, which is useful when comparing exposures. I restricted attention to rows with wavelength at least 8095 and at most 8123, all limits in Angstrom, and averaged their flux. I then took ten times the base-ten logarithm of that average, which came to 15.20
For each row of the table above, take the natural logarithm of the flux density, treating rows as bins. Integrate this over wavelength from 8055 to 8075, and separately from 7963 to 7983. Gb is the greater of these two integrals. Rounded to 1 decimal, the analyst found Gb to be 69.5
